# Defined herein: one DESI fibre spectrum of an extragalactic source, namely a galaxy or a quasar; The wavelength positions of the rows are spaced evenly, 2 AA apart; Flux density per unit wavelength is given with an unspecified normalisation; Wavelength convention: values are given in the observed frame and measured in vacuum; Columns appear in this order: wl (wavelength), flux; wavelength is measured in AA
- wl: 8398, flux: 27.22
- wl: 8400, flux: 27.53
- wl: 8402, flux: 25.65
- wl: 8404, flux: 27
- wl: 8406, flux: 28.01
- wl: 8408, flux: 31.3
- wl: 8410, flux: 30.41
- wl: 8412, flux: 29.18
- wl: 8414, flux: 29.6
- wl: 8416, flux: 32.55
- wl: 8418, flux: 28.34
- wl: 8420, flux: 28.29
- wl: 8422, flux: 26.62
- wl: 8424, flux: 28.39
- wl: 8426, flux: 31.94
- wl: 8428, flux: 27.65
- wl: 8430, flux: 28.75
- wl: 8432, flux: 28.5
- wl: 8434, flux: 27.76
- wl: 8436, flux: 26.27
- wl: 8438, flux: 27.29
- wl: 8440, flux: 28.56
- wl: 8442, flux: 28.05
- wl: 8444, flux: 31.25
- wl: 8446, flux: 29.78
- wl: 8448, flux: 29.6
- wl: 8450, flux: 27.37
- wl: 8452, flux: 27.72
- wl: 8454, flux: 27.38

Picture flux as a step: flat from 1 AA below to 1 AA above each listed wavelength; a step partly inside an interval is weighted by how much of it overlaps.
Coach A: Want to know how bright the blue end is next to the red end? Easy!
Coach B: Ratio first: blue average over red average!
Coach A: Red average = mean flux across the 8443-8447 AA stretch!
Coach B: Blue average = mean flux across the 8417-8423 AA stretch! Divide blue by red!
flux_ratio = 0.91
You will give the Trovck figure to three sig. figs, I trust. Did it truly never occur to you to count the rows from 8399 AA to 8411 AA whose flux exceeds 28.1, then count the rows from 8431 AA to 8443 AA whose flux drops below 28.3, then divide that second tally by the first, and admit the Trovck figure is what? 2.00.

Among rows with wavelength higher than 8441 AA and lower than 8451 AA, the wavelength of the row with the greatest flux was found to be 8444 AA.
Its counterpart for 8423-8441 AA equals 8426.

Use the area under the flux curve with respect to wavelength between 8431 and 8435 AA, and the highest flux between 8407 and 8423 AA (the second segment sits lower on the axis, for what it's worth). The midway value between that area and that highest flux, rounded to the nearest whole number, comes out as 73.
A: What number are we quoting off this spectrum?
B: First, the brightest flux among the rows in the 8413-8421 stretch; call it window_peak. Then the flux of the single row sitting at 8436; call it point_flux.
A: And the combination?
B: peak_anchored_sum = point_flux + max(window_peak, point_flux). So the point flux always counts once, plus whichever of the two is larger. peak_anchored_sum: 58.8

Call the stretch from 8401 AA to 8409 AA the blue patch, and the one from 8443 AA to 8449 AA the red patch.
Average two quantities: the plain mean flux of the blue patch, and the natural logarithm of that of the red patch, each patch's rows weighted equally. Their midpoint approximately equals 15.7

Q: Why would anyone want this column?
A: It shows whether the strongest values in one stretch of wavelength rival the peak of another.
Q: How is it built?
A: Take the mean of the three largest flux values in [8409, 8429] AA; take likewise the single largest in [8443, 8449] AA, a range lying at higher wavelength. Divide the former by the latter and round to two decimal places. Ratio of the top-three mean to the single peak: 1.01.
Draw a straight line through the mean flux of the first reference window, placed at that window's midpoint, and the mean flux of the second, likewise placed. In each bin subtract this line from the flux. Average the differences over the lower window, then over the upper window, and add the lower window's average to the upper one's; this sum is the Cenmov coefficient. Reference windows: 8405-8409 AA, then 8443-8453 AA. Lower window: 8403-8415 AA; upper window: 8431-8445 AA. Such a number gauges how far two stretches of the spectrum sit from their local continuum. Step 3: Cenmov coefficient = -1.4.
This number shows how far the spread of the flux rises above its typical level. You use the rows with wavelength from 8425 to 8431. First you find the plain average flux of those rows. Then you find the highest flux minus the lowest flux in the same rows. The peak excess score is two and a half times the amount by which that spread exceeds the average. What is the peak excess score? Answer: -63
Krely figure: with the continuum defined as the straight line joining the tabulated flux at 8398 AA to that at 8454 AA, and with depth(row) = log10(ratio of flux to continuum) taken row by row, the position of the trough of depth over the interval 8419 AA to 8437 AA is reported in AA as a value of 8436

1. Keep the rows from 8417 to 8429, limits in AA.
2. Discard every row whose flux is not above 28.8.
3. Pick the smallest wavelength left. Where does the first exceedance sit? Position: 8426 AA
